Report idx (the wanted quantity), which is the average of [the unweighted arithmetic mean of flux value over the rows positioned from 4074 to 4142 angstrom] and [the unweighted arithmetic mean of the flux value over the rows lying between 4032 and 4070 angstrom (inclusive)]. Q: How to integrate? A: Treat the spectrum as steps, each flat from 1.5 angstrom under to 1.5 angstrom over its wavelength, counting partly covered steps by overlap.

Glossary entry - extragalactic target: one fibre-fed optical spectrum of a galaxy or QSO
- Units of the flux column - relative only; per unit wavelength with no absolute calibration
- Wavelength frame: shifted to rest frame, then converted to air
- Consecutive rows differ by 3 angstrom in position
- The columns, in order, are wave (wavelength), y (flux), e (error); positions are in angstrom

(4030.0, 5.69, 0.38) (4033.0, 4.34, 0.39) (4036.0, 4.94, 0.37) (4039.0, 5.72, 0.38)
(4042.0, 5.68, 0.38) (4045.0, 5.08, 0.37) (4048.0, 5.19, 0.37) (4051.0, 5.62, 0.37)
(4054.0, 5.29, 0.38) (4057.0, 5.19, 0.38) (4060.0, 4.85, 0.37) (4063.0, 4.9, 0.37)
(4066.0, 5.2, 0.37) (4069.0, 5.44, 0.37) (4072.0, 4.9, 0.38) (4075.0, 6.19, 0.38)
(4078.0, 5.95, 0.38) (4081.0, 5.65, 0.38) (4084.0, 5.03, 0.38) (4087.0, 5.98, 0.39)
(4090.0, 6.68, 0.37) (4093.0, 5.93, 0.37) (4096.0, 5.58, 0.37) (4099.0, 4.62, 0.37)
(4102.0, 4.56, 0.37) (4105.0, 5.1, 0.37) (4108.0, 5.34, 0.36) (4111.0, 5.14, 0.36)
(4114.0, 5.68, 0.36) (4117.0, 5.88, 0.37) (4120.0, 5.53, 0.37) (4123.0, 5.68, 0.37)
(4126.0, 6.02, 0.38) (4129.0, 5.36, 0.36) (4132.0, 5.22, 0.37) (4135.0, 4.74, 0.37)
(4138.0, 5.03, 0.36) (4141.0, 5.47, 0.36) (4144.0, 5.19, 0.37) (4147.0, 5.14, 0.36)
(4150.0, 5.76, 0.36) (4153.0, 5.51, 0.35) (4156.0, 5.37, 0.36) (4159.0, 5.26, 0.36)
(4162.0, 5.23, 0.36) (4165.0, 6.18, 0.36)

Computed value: 5.34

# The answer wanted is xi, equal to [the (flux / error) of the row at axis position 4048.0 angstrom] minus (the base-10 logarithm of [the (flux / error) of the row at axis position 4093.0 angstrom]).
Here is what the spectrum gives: 12.8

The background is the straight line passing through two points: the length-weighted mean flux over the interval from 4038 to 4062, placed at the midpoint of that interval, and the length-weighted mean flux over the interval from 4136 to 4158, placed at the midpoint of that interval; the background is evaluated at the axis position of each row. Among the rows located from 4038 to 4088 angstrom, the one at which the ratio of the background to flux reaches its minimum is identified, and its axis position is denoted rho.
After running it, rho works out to 4075.0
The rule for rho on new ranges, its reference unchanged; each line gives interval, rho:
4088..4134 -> 4090.0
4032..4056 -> 4039.0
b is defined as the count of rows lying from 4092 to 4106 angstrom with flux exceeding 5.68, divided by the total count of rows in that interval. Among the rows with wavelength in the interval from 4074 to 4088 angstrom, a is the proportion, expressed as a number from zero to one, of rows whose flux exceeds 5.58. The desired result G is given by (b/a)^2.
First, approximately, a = 0.80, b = 0.20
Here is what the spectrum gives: 0.06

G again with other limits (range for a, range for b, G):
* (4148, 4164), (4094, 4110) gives 0.00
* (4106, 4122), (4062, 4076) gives 0.25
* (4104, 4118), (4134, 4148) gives 0.00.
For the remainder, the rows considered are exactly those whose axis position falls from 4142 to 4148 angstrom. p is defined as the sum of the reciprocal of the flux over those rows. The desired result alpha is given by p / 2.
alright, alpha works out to 0.194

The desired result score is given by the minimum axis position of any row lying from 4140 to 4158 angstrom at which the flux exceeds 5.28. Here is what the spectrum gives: 4141.0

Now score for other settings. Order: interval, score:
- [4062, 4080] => 4069.0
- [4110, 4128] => 4114.0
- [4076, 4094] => 4078.0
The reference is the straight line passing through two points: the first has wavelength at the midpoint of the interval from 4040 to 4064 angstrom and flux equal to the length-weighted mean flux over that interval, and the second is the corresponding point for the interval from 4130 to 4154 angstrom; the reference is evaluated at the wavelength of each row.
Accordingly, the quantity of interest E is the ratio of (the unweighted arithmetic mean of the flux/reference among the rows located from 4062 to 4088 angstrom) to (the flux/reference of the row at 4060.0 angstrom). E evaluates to 1.13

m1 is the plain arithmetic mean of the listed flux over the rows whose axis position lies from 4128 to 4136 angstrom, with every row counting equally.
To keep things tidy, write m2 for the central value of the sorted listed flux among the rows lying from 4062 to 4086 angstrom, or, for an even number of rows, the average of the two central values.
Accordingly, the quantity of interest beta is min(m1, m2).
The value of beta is 5.11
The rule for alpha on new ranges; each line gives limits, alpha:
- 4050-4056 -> 0.183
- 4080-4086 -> 0.188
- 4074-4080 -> 0.165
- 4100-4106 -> 0.208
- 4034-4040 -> 0.189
